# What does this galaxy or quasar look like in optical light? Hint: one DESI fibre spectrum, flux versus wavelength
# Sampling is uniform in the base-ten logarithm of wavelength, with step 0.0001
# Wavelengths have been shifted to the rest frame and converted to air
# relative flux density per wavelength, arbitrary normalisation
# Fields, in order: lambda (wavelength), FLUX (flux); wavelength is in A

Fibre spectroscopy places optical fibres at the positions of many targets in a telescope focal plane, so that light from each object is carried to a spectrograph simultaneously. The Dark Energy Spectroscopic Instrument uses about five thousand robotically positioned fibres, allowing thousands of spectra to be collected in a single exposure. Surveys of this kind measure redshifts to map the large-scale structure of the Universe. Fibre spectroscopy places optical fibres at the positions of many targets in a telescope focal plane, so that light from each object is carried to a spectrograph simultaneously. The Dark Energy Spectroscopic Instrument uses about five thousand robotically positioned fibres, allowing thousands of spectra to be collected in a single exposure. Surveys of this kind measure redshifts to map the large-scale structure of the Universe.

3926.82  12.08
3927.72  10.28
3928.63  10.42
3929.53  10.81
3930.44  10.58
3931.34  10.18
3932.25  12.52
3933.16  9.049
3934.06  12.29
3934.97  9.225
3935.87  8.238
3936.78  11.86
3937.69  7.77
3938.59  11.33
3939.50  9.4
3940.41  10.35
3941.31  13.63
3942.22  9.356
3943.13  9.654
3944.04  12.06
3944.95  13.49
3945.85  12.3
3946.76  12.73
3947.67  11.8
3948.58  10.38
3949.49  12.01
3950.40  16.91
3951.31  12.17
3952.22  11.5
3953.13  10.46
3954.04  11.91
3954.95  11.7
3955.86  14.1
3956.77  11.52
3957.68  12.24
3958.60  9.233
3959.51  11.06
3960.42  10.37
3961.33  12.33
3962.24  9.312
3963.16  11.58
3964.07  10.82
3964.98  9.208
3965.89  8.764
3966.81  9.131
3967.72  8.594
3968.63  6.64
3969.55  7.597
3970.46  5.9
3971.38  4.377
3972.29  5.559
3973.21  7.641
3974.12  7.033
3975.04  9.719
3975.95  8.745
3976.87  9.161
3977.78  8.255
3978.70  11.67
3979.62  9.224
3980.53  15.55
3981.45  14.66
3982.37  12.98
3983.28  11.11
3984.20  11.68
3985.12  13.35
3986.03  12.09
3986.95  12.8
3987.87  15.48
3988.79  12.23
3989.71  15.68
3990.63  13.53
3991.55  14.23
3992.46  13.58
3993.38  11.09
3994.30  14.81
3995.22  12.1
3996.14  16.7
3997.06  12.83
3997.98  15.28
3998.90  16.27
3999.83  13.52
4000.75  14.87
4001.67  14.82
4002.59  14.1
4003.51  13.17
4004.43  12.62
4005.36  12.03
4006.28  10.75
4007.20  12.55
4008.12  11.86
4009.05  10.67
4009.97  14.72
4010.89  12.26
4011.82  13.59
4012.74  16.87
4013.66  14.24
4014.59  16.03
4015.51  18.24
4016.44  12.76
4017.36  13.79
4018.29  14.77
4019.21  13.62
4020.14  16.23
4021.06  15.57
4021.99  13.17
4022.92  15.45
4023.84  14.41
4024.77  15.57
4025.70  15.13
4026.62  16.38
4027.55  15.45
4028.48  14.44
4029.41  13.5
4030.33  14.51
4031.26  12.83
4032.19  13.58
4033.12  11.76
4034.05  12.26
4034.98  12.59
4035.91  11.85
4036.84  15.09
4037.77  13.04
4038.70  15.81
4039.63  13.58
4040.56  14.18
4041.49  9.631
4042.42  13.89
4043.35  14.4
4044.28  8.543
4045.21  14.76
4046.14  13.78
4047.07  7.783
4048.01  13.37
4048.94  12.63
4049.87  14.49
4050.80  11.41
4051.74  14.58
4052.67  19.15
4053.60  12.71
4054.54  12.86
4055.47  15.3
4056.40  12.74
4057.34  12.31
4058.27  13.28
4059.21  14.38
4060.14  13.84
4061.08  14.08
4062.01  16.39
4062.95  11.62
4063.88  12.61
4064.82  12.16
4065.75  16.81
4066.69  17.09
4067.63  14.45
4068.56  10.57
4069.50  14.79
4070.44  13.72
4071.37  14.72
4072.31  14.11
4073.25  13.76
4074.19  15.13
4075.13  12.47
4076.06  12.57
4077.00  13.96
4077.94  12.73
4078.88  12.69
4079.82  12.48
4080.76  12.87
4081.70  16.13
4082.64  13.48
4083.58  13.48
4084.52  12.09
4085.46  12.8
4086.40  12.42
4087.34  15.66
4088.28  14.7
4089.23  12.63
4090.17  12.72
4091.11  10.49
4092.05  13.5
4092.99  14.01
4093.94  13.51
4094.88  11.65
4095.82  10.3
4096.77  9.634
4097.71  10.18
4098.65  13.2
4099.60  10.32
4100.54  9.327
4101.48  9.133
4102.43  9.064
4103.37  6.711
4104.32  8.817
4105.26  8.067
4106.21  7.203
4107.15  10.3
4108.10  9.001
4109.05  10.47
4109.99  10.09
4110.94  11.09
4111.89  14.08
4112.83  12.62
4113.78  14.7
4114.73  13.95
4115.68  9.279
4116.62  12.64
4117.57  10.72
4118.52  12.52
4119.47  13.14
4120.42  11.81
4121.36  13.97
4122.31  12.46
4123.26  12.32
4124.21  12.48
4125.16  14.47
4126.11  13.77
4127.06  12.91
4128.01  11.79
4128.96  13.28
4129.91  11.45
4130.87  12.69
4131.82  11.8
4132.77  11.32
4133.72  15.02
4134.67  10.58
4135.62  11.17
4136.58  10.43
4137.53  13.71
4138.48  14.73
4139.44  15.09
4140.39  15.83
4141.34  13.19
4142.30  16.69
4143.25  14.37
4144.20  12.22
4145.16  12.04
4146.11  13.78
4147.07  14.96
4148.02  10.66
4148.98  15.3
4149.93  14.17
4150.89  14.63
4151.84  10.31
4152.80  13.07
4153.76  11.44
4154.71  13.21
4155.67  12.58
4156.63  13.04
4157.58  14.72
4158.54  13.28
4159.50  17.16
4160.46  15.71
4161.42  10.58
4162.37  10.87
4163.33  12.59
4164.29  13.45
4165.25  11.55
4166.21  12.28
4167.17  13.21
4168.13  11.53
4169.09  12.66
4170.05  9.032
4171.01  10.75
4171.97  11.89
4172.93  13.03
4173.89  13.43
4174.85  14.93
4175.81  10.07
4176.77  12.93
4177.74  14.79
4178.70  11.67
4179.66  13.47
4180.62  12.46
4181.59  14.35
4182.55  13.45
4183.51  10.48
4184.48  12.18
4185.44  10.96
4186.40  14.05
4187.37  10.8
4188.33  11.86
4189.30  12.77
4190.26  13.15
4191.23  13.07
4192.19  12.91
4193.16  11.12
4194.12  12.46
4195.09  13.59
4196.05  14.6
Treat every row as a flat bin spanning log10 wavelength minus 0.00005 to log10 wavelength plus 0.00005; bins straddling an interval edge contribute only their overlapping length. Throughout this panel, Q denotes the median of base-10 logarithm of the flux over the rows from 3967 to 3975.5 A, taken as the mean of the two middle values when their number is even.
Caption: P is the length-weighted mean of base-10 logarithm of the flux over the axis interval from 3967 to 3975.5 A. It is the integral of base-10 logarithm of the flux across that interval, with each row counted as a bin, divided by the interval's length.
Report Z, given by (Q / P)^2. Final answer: 1.019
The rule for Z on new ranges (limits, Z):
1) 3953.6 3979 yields 1.011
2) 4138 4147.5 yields 1.018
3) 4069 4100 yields 0.999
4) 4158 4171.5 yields 1.008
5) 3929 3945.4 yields 0.995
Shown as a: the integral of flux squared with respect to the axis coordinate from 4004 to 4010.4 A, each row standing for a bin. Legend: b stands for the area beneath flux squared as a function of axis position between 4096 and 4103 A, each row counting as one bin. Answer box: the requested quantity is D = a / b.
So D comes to 1.32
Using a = 955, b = 724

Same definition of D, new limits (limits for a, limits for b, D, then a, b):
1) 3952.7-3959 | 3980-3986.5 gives 0.77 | 862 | 1117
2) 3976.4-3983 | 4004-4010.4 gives 0.98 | 938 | 955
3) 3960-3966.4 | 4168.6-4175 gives 0.72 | 693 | 957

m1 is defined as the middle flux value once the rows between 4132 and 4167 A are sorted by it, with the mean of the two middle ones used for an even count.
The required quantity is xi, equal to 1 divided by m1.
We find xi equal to 0.0758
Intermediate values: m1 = 13.2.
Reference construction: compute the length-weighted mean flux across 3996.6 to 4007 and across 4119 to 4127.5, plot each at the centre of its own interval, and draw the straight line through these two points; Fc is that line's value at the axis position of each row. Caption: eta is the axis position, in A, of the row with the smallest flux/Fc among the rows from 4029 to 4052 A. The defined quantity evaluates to 4047.07 A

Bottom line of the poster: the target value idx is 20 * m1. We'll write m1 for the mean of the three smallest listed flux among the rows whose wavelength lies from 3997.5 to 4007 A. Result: 236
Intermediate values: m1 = 11.8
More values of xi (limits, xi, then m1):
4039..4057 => 0.0736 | 13.6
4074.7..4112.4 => 0.0804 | 12.4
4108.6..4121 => 0.0799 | 12.5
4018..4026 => 0.0661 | 15.1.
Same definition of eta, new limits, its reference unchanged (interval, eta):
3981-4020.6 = 4009.05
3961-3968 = 3967.72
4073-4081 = 4075.13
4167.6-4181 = 4170.05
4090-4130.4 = 4103.37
